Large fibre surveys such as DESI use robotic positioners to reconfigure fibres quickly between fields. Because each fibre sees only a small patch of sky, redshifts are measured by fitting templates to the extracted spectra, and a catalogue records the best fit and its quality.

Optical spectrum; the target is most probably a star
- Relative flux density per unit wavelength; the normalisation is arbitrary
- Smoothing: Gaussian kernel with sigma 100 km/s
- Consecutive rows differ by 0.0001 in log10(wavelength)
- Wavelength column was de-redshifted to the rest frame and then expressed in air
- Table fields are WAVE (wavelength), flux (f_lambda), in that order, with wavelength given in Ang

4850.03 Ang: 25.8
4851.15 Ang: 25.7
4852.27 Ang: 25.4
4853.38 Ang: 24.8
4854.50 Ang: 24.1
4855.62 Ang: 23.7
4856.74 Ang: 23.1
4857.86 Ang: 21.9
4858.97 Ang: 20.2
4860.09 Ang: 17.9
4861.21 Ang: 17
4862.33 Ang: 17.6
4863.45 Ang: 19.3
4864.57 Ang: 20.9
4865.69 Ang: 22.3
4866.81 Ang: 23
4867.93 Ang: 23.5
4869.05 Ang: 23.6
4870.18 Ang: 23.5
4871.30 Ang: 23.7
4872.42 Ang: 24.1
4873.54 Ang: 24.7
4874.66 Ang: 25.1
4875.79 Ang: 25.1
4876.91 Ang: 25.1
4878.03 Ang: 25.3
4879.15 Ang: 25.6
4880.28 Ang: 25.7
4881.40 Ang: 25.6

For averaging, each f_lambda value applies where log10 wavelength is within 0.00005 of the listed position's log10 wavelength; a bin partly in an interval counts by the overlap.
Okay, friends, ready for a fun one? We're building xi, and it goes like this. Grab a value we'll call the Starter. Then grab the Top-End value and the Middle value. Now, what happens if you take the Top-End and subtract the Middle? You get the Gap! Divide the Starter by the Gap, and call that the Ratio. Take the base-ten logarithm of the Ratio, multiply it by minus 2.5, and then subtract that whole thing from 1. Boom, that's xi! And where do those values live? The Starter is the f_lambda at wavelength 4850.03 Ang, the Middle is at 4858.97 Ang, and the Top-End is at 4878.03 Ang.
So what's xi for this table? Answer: 2.8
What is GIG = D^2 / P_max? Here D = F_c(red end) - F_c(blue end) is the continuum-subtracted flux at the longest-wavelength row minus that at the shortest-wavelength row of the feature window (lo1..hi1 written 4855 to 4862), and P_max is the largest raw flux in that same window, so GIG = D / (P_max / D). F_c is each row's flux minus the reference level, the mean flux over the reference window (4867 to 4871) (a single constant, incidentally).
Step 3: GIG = 1.89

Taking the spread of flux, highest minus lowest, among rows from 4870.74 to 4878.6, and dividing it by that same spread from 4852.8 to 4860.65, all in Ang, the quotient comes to 0.232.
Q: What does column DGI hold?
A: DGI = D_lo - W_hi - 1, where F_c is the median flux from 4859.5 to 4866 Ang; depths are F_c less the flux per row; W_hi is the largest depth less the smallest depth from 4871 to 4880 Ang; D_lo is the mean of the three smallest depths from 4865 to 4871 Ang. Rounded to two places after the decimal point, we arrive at -7.83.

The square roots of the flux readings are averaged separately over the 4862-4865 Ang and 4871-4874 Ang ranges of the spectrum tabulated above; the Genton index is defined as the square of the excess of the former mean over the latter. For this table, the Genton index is 0.28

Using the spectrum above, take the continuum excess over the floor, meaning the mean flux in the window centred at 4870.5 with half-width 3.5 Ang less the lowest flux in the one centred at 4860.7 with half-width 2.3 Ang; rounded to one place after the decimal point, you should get 6.8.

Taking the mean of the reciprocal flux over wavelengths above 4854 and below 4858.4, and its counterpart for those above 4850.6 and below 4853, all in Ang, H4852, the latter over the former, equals 0.91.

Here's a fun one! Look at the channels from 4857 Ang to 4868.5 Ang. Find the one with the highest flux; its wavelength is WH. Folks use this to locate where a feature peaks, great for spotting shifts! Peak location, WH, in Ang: 4867.93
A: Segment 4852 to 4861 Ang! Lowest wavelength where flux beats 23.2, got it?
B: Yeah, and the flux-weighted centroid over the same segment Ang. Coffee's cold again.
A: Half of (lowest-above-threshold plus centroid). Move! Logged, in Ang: 4854.1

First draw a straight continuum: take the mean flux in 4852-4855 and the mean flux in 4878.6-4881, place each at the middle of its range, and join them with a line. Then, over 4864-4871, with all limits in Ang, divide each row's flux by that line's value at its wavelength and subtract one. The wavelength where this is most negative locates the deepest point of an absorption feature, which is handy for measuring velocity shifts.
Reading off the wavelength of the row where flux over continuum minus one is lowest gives 4864.57 Ang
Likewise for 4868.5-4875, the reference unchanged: 4870.18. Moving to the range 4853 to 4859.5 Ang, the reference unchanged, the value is 4858.97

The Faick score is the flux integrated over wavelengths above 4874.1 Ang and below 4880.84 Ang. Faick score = 171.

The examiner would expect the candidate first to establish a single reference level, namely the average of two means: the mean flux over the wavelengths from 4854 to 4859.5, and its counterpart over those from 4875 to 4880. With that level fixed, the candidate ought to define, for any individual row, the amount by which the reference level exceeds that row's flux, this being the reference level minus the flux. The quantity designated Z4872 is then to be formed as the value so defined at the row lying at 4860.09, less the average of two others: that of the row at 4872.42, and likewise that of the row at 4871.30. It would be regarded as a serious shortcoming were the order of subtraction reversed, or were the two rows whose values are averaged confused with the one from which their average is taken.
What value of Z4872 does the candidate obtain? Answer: 6.0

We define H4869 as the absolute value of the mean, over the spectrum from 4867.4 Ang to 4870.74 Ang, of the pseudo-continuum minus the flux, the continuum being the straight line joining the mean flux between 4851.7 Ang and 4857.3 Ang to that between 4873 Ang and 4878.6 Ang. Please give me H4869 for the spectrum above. 1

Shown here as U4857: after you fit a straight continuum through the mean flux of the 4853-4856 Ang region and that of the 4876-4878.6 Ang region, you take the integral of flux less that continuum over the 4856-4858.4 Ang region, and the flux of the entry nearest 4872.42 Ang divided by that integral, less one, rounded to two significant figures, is -6.9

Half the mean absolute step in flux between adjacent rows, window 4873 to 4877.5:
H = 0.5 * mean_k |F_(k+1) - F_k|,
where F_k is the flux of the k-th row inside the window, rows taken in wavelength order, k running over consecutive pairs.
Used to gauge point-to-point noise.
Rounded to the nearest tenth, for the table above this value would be 0.1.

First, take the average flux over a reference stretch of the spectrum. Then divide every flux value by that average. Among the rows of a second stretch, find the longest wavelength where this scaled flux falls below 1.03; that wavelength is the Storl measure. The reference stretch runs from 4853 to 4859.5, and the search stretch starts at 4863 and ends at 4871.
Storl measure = 4870.18 Ang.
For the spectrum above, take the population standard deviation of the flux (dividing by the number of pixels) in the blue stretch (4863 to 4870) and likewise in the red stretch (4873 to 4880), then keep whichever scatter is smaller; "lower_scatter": 0.27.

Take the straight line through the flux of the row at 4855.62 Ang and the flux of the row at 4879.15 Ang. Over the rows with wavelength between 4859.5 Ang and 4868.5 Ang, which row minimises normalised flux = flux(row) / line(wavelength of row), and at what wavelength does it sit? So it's 4861.21 Ang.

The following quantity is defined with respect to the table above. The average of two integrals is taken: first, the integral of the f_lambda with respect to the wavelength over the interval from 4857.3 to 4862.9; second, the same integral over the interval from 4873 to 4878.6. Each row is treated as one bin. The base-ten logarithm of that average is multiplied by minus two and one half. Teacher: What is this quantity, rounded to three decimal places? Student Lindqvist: -5.227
